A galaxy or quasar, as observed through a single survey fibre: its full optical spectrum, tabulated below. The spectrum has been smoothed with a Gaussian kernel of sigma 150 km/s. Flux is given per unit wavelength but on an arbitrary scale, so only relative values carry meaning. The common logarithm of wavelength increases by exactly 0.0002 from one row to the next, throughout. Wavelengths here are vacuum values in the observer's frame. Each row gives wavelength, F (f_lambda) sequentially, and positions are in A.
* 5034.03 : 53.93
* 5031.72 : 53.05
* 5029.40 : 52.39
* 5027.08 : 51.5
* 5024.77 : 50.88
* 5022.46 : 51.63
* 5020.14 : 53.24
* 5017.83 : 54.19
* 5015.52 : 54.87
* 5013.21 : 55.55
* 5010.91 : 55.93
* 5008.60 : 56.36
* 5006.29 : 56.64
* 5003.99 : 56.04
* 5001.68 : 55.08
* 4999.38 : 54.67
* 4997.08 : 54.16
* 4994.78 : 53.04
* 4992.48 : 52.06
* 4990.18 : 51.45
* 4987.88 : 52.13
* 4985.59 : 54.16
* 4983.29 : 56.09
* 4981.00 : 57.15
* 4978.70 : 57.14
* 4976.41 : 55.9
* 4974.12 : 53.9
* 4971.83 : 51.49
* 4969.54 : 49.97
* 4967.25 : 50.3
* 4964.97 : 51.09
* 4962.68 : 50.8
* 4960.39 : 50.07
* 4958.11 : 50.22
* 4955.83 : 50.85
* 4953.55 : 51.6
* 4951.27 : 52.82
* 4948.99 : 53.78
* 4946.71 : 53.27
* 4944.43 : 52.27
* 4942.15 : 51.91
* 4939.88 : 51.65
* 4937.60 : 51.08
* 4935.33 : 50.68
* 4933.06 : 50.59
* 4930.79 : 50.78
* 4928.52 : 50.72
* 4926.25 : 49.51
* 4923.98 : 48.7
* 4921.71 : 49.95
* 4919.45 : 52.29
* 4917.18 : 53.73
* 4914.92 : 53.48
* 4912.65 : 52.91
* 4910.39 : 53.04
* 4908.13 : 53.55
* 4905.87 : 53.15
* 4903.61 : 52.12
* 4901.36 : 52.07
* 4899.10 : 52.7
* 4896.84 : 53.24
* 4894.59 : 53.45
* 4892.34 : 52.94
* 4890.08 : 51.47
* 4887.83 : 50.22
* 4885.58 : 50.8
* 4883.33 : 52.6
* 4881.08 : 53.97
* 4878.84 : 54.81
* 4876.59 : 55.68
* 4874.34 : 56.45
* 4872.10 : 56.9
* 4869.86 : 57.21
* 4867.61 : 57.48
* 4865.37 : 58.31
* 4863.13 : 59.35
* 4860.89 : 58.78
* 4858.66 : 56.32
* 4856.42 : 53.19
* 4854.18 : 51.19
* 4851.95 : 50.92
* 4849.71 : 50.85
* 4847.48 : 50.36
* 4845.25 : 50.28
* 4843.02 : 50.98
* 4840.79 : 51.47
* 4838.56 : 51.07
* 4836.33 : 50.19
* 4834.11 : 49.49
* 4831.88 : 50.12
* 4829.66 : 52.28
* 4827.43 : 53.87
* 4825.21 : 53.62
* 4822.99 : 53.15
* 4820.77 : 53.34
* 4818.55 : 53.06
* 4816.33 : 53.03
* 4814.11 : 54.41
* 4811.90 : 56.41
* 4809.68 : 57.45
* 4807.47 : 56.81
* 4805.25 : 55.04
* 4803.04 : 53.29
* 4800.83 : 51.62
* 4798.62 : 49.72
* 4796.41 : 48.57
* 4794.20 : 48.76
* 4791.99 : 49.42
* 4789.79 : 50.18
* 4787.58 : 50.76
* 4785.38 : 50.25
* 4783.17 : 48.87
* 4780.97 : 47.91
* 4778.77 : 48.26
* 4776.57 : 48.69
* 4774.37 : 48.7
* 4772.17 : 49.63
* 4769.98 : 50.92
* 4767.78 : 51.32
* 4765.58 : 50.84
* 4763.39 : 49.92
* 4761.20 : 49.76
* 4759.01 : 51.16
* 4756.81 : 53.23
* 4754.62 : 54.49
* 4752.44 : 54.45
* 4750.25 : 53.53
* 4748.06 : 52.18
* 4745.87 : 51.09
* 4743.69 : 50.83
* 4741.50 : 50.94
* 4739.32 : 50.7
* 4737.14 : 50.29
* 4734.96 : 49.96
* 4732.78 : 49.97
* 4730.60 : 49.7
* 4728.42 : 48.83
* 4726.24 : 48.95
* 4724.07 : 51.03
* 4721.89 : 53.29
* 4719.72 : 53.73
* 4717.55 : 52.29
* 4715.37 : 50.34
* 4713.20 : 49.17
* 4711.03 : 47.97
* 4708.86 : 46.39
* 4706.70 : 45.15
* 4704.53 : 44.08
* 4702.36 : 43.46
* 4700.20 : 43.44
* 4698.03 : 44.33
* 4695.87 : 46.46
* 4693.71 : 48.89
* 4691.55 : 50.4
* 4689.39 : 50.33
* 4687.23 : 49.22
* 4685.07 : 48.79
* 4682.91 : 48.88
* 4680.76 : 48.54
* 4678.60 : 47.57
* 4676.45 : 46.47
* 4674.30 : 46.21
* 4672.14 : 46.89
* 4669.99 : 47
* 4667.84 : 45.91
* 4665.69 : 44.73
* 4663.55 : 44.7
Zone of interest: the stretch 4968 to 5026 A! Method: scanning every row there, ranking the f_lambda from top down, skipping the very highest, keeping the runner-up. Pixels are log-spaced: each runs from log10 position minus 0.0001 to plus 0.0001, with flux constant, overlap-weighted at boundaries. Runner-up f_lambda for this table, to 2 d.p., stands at 57.14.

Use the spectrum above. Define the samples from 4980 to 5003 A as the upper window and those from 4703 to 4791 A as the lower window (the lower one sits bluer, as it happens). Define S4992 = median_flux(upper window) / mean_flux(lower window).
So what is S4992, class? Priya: 1.08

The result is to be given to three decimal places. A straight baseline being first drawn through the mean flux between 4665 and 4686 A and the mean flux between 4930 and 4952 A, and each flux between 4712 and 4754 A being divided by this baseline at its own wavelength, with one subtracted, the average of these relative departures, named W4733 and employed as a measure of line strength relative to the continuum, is 0.062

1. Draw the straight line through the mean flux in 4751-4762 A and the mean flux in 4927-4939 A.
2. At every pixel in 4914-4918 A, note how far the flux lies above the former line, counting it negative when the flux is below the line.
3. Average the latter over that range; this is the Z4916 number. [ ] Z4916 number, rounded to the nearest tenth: 2.7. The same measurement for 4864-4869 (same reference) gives 6.4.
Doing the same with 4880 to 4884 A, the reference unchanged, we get 2.0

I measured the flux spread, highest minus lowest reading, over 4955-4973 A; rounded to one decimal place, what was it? 1.5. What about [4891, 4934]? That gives 5.0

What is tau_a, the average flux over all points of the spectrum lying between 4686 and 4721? 47.9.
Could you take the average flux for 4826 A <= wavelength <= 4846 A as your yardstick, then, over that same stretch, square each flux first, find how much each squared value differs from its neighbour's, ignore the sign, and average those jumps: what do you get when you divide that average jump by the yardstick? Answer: 1.9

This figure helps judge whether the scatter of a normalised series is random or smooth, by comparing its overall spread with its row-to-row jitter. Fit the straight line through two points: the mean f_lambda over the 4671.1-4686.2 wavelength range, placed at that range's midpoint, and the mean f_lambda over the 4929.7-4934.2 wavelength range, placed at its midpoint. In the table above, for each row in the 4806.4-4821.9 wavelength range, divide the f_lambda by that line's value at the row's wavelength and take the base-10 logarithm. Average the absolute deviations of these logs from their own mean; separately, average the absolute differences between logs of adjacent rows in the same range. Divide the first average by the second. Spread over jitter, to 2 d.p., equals 1.94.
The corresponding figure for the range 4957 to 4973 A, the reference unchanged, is 0.74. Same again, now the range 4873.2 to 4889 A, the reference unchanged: 1.90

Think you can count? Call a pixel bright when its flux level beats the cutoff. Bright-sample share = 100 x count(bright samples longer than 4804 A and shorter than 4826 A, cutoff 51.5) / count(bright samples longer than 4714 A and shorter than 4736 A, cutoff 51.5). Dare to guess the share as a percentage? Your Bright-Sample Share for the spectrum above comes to 333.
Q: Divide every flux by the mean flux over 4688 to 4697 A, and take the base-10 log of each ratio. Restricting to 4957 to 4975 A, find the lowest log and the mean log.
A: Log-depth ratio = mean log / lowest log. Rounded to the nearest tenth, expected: 2.0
